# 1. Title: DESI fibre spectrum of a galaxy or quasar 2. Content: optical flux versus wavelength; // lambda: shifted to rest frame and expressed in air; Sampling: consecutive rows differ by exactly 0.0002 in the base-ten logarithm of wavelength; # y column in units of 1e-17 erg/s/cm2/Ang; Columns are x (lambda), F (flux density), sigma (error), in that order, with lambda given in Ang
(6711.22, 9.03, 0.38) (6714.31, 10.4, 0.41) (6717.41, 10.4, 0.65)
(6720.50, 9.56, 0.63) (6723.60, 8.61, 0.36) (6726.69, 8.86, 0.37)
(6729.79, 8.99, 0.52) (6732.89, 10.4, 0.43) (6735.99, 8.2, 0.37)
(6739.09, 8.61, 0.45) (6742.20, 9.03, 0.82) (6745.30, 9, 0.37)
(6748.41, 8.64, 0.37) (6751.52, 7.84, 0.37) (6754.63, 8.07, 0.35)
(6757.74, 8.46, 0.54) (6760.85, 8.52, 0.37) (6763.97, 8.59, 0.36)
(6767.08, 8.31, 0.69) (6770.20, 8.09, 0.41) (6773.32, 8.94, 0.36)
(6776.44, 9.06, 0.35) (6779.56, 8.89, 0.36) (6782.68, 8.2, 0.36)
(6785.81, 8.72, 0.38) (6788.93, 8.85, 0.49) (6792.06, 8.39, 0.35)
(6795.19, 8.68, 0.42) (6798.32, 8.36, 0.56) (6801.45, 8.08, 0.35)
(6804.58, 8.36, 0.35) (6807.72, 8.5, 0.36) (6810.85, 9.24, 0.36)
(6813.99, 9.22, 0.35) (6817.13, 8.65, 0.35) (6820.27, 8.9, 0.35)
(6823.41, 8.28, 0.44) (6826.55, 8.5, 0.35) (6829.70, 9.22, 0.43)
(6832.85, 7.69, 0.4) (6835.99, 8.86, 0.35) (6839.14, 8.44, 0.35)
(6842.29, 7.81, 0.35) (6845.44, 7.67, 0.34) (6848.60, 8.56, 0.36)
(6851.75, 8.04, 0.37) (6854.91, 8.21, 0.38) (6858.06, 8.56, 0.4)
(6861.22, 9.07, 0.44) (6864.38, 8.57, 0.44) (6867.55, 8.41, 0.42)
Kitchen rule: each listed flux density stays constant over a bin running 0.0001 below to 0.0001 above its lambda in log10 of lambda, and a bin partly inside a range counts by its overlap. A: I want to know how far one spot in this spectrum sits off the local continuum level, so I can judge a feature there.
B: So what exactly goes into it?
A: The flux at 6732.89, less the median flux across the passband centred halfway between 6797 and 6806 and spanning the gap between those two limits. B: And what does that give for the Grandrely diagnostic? 2.04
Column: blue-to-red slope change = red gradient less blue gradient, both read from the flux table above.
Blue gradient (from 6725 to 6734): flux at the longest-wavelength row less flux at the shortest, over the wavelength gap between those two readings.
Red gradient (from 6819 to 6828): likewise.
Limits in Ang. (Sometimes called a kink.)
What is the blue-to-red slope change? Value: -0.31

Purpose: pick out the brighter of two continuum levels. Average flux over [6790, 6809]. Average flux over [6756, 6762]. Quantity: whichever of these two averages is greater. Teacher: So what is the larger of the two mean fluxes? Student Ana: 8.5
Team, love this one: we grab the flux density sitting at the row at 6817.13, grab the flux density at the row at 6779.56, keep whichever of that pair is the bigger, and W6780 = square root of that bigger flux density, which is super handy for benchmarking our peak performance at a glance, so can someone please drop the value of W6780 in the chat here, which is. 2.98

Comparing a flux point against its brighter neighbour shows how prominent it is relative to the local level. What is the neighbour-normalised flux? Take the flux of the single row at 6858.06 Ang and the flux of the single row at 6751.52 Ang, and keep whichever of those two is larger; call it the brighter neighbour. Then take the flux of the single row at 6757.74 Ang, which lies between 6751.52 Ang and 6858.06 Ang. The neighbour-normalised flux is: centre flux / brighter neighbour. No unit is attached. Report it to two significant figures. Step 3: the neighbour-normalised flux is 0.99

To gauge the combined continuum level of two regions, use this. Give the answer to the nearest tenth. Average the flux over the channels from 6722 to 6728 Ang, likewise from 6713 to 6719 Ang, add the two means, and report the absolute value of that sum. 19.1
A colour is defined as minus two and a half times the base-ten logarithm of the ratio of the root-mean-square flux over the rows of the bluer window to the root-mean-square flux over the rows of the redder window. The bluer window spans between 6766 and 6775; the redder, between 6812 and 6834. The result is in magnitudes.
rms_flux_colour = 0.03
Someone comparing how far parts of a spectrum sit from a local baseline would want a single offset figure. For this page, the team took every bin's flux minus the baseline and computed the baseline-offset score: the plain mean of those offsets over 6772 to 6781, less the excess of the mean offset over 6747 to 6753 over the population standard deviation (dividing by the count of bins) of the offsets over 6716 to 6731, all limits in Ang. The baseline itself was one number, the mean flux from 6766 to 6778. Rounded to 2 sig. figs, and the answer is 1.4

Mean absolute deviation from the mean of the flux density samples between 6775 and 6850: 0.36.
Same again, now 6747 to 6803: 0.28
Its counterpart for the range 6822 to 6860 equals 0.37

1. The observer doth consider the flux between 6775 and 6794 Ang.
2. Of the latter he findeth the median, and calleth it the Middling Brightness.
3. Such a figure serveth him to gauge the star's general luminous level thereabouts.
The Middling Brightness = 8.8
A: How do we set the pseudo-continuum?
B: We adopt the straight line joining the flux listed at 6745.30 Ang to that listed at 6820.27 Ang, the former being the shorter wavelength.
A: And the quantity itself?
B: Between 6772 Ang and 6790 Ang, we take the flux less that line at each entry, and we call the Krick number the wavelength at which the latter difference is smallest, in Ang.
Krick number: 6782.68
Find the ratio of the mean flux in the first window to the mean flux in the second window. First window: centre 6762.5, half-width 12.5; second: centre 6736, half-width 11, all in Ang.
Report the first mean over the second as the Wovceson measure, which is 0.93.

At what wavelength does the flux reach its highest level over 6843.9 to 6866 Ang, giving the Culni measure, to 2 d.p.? 6861.22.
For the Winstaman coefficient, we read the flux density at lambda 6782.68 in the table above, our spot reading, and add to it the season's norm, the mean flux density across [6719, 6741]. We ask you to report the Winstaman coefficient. 17.23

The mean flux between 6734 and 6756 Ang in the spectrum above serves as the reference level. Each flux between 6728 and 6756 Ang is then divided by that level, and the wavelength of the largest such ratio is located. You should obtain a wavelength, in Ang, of 6732.89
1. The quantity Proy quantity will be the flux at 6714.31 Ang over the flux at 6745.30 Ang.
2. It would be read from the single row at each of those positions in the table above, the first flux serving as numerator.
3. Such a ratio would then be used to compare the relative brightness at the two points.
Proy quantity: 1.16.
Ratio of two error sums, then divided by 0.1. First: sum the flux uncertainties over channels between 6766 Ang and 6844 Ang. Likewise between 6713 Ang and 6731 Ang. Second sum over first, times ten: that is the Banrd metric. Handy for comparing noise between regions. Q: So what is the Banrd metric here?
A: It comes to 3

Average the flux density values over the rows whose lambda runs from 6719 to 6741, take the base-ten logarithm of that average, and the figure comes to 0.956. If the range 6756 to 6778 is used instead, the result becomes 0.933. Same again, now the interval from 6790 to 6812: 0.930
